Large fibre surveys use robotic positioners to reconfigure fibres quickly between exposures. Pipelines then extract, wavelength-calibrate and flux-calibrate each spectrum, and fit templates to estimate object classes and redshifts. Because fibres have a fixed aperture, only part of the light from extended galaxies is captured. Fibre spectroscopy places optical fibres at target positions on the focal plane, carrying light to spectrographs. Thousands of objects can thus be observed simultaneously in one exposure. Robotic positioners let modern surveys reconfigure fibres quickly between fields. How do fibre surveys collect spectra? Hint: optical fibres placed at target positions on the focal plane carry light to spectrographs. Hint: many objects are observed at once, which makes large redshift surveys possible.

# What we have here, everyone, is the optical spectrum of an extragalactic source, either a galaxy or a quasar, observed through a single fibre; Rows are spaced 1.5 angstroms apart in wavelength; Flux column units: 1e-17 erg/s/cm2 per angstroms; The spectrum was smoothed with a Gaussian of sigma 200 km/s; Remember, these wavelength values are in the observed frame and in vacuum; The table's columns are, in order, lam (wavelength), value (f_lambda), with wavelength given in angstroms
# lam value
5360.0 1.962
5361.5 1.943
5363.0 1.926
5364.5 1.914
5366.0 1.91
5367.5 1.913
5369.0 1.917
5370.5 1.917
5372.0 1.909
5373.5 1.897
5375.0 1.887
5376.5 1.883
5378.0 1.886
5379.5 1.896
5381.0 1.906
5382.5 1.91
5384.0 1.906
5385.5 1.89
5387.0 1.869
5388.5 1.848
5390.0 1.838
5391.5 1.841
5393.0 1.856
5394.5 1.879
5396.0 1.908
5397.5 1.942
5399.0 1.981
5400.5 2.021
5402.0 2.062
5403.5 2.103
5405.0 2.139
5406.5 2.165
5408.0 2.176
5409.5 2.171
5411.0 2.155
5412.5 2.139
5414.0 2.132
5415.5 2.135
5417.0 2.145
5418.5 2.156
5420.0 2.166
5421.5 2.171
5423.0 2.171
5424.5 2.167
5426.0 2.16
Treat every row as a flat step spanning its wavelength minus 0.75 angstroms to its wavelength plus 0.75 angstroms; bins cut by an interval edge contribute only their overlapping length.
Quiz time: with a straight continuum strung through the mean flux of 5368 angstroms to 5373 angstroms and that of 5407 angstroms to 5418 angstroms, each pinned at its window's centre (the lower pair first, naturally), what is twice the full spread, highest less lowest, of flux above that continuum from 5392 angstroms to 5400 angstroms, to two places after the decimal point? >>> 0.18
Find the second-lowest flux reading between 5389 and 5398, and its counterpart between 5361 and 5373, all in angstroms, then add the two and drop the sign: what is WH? 3.75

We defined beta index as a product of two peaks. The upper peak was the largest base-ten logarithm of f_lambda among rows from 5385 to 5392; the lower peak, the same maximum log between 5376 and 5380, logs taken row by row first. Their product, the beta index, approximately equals 0.077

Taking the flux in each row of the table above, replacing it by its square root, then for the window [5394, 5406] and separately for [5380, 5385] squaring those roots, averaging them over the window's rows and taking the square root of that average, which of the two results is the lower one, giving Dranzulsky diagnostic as 1.38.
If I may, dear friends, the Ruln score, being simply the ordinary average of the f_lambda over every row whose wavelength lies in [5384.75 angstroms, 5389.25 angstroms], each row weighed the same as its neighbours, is 1.87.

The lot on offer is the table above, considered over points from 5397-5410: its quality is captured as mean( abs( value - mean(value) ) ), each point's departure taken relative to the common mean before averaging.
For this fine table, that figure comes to 0.074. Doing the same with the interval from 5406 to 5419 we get 0.013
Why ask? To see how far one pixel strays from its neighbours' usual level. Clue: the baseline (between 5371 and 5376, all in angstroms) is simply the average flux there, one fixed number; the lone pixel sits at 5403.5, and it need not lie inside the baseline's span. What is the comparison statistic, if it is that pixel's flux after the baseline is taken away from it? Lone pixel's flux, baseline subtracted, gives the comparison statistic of 0.21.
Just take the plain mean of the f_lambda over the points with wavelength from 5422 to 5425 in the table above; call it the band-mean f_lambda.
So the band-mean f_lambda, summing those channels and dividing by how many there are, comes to 2.17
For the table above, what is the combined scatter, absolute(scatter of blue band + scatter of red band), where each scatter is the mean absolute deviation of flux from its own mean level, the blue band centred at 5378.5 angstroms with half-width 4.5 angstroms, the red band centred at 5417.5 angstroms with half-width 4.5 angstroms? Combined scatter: 0.02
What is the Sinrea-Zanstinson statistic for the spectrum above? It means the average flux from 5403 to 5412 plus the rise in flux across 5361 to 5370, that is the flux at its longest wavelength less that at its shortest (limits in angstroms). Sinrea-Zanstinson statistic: 2.13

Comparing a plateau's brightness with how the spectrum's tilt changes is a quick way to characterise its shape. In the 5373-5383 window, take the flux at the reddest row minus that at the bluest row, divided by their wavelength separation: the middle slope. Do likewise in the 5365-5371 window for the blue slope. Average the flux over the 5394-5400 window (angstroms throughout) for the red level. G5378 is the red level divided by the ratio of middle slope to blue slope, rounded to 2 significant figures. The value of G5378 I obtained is 2.1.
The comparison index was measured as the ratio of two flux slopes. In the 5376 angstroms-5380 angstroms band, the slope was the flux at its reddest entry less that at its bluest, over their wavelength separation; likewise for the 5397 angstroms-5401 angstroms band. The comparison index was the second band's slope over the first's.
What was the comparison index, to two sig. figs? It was 6.1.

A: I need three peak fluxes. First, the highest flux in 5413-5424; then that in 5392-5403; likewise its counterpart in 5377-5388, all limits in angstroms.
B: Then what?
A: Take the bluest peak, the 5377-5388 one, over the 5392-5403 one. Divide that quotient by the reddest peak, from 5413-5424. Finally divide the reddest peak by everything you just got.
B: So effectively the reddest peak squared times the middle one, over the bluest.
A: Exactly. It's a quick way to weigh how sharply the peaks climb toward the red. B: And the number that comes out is 5.1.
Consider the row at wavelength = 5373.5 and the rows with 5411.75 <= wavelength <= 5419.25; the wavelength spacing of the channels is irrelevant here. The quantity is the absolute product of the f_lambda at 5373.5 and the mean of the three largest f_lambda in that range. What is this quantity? 4.07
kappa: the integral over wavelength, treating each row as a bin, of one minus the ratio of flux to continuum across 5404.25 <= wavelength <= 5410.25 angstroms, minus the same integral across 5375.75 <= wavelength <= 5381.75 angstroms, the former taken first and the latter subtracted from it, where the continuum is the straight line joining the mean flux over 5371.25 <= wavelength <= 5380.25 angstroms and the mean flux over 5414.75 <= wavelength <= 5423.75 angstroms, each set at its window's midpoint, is -0.28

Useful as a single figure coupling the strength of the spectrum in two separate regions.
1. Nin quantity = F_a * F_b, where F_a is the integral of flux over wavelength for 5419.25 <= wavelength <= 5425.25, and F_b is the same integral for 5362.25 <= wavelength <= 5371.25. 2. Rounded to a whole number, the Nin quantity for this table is 224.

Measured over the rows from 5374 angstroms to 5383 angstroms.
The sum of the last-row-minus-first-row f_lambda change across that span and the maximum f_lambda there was 1.93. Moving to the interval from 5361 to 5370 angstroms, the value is 1.92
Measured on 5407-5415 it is 2.13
